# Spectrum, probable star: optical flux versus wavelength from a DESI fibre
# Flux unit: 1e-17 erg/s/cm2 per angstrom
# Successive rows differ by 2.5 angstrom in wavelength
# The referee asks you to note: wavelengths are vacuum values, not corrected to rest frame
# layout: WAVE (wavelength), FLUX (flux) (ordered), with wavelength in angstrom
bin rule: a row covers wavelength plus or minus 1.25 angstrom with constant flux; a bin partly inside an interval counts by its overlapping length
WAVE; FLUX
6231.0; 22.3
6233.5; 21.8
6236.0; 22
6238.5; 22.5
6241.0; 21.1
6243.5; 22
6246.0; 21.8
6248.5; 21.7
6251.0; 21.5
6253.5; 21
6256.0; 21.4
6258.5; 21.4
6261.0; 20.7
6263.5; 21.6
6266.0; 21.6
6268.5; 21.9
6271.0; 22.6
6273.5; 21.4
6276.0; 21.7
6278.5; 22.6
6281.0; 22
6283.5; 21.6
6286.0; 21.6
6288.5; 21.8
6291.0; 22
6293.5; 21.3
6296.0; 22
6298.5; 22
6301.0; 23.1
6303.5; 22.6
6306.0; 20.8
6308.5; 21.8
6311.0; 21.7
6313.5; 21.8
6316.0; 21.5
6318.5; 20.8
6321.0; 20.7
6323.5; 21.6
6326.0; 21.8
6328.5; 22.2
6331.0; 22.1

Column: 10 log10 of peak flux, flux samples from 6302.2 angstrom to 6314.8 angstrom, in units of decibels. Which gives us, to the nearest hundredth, 13.54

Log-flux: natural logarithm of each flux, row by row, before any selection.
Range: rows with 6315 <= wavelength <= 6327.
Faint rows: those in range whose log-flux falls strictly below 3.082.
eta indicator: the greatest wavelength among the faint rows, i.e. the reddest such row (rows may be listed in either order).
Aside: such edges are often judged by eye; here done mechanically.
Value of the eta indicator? 6326.0 angstrom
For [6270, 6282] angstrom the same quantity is 6276.0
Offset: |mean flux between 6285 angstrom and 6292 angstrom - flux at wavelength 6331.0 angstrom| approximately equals 0.30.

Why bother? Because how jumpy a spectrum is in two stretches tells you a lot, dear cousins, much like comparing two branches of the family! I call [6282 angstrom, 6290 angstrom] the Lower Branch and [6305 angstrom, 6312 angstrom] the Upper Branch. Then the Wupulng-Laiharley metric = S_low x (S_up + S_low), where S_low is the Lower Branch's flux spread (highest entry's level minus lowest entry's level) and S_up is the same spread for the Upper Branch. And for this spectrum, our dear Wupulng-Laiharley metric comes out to 0.2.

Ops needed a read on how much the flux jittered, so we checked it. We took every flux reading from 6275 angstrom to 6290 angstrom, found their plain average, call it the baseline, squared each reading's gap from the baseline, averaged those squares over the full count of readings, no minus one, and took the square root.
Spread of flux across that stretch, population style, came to 0.35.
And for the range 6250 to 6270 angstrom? 0.35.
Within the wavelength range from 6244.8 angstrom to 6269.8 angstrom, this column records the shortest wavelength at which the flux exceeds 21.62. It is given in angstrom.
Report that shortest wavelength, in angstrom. 6246.0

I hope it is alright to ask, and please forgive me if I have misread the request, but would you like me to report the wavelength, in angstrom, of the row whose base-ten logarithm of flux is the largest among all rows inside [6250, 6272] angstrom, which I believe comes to 6271.0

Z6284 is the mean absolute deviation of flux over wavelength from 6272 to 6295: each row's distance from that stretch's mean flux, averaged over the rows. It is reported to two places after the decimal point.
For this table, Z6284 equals 0.29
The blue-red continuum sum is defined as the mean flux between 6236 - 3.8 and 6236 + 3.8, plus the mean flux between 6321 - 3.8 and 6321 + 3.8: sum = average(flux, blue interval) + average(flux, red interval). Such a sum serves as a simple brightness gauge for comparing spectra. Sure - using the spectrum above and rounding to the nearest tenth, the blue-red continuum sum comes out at 43.1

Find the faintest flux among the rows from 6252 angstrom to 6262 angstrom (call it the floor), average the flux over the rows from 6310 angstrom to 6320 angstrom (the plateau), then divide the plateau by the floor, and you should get 1.04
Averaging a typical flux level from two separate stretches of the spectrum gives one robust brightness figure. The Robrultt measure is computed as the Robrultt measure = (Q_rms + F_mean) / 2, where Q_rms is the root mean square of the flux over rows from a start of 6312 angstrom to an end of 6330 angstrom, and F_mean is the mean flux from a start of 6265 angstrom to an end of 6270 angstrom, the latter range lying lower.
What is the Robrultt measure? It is 21.6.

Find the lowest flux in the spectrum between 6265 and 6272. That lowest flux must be 21.6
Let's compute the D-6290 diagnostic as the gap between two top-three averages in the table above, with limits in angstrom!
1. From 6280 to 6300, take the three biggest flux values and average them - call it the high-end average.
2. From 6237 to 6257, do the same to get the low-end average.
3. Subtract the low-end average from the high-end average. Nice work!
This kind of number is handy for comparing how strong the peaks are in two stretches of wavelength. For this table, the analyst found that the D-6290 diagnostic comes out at -0.1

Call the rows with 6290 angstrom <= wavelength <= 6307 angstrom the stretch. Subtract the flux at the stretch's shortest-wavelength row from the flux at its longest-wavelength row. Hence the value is -1.20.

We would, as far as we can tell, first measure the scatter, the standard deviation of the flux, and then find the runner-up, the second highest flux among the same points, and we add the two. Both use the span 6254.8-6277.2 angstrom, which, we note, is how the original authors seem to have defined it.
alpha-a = 22.4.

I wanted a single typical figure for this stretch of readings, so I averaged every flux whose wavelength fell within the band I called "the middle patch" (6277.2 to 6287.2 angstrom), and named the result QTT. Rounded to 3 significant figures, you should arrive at 22.0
